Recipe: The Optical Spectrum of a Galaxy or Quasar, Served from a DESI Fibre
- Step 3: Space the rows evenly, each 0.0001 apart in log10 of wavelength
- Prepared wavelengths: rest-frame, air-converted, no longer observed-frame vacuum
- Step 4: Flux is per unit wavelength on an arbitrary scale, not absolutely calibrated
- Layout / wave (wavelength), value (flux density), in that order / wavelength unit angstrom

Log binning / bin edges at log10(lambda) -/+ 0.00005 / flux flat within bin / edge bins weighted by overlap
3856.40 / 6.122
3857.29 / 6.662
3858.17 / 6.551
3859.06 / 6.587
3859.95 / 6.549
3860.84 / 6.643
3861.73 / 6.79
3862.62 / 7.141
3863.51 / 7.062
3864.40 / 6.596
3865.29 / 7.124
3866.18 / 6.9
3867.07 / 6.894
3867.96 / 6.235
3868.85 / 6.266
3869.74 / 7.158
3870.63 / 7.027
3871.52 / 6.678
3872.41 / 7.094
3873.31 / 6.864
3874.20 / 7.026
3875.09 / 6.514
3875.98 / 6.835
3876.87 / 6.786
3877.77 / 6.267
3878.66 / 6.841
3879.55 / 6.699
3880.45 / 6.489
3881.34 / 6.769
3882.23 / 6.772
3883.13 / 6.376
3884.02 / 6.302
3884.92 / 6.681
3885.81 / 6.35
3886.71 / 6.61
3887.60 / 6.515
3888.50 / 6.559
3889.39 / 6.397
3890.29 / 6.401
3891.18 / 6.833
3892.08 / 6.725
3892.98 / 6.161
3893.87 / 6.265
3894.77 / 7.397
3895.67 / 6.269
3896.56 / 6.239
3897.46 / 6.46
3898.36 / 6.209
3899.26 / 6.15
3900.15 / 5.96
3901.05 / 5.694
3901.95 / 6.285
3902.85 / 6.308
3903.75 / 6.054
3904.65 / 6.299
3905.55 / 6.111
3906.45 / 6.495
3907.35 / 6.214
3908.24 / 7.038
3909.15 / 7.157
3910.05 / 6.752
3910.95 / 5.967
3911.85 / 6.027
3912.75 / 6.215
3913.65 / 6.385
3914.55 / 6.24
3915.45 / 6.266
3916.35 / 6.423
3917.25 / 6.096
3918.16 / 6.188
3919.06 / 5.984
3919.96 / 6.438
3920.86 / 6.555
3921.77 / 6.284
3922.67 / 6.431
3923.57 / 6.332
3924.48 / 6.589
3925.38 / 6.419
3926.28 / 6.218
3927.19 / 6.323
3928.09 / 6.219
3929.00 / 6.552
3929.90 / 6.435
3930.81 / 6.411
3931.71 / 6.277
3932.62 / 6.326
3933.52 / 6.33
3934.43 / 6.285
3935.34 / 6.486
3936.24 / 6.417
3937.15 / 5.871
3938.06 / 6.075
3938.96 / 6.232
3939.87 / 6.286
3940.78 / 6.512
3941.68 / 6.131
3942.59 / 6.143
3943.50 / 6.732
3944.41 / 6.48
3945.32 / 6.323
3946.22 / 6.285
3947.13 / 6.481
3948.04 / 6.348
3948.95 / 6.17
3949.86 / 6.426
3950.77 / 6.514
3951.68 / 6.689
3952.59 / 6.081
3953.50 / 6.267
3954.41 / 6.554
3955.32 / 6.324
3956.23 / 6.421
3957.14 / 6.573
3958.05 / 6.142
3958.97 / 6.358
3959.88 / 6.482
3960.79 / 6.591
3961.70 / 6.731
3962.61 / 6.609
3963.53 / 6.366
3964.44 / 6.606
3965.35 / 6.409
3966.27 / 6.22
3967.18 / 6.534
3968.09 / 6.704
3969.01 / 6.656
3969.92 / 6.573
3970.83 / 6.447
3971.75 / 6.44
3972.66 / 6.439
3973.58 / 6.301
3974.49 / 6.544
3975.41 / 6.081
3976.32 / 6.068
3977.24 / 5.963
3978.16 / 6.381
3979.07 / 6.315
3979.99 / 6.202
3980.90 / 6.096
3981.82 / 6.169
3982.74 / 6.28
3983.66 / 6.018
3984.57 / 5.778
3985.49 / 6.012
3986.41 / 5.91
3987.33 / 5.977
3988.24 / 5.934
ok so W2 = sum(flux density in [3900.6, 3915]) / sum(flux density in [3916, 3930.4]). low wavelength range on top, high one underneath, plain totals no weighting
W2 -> 1.00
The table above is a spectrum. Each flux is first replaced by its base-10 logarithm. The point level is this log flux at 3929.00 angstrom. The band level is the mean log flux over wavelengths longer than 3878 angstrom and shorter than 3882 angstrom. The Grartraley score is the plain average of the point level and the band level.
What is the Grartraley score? 0.821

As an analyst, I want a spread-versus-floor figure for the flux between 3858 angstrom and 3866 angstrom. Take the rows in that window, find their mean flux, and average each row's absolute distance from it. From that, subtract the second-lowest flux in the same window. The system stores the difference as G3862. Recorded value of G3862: -6.3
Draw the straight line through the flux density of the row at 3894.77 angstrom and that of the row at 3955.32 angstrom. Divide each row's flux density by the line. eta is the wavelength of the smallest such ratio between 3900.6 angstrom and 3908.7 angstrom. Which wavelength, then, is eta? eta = 3901.05 angstrom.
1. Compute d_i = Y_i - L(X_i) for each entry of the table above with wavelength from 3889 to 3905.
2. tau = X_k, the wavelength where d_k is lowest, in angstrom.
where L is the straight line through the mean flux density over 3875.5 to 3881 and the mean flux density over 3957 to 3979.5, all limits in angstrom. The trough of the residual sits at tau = 3901.05 angstrom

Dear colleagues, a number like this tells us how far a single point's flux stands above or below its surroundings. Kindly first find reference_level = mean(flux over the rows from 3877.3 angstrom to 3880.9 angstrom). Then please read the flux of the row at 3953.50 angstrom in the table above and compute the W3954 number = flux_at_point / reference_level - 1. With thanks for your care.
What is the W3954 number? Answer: -0.05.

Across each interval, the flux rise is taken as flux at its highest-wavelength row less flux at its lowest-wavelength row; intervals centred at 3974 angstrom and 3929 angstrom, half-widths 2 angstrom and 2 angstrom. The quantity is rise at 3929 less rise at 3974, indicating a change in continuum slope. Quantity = 0.45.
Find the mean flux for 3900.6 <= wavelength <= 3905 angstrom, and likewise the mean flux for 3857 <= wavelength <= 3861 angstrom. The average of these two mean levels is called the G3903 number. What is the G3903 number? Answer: 6.36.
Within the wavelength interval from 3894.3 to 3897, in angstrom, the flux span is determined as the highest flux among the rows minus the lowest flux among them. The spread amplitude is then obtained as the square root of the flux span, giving 1.1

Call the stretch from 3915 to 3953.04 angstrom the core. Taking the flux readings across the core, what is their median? 6.33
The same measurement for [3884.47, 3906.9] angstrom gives 6.31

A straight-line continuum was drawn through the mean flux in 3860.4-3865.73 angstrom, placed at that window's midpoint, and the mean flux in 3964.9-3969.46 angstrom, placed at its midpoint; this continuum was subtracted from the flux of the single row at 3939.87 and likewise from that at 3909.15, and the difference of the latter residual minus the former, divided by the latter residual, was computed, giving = 1.7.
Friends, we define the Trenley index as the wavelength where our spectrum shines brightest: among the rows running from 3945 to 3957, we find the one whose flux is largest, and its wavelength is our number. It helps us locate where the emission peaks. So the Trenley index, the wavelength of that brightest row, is 3951.68 angstrom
